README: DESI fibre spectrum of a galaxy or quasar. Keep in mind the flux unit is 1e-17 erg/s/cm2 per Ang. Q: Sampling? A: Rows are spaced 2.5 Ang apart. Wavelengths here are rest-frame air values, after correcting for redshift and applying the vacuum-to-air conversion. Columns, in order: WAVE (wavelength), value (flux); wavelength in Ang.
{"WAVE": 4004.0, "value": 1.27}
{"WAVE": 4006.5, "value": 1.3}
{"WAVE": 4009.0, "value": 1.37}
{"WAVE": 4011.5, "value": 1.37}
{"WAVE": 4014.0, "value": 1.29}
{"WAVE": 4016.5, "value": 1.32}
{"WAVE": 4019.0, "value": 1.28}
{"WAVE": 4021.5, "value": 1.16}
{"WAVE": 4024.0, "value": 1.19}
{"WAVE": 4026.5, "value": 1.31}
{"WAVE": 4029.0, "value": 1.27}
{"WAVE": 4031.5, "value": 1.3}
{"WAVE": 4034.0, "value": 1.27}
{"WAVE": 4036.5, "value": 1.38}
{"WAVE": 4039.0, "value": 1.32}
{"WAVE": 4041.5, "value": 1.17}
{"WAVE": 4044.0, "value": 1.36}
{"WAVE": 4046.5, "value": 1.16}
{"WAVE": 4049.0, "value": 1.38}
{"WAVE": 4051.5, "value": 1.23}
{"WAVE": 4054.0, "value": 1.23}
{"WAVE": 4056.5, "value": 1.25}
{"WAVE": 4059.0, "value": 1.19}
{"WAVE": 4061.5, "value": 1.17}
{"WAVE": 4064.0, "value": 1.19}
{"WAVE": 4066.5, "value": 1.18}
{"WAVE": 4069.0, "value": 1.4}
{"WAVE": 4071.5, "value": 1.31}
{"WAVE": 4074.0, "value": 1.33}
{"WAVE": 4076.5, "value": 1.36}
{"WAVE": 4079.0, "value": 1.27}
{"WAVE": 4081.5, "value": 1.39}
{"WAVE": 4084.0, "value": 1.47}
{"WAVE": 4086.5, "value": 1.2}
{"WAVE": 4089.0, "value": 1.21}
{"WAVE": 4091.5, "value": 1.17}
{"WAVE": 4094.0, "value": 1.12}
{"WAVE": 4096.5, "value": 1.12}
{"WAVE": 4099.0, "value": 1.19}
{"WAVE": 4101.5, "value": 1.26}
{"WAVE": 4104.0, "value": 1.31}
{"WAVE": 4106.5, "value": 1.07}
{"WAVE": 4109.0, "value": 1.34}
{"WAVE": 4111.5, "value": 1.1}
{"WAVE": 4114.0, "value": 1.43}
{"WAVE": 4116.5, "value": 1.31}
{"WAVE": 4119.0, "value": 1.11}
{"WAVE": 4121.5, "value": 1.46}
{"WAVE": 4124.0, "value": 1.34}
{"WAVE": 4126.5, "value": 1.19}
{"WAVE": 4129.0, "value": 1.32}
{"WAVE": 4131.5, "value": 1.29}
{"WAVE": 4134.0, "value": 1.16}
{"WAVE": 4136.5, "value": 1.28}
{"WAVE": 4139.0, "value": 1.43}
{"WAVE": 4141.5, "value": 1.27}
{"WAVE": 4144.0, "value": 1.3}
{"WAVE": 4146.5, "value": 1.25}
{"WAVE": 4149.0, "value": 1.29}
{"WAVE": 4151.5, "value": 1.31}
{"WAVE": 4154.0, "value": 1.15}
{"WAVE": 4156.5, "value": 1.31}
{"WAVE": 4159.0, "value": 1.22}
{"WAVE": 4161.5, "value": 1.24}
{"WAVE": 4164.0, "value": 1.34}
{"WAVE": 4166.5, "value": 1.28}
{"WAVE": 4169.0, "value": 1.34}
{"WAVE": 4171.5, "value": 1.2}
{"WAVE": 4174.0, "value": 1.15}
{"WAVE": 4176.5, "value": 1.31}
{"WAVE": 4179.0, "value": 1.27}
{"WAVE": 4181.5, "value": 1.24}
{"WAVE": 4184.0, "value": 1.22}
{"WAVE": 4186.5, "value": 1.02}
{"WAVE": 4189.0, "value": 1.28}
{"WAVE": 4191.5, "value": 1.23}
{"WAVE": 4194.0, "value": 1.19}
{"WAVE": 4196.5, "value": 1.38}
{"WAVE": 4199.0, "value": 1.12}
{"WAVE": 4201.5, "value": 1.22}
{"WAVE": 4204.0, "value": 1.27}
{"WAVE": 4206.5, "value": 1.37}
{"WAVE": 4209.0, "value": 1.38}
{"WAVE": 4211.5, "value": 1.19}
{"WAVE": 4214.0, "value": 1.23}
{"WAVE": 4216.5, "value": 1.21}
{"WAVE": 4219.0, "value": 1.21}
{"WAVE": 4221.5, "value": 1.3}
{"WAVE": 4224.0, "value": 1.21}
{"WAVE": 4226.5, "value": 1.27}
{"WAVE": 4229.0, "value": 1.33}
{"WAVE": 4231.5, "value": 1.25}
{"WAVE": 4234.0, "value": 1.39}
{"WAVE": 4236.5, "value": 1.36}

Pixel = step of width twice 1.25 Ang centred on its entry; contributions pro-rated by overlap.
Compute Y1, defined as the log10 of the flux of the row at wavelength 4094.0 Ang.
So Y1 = 0.049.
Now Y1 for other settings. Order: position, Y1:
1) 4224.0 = 0.083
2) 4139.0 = 0.155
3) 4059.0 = 0.076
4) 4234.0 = 0.143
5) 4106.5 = 0.029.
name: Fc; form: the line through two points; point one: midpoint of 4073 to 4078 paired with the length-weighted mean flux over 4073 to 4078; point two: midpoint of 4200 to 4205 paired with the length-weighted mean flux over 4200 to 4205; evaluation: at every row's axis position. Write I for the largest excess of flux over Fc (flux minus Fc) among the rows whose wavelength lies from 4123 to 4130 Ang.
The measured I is 0.04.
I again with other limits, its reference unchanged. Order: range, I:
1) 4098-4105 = -0.01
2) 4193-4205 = 0.14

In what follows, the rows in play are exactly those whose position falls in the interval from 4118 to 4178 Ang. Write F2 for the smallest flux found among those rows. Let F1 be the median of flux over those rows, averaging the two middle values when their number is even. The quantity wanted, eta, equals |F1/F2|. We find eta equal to 1.16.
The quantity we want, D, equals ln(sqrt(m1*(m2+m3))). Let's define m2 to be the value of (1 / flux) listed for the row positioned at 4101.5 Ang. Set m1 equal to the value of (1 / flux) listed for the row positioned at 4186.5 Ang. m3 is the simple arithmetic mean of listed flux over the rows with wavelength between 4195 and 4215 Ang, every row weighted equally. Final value 0.35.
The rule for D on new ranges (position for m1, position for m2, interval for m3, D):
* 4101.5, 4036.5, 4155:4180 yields 0.23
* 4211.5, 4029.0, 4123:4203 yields 0.27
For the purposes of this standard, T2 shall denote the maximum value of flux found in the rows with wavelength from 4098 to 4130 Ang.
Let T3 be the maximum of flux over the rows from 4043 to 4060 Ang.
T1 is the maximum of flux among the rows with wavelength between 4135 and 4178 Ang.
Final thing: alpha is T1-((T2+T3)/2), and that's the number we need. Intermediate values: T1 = 1.43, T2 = 1.46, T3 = 1.38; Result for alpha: 0.010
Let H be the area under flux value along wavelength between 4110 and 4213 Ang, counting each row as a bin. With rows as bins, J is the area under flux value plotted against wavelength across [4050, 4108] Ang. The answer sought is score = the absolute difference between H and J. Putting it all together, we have 58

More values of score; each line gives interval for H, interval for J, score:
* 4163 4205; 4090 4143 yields 14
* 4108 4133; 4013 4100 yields 78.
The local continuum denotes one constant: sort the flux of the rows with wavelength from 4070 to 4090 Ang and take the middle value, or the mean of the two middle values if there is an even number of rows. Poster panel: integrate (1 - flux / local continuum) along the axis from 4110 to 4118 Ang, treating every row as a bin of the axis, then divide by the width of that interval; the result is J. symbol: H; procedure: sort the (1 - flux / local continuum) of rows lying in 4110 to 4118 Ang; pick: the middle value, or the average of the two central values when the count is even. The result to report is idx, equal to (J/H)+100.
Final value 104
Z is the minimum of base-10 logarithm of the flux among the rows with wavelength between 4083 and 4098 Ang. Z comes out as 0.05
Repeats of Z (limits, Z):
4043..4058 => 0.06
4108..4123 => 0.04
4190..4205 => 0.05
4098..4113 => 0.03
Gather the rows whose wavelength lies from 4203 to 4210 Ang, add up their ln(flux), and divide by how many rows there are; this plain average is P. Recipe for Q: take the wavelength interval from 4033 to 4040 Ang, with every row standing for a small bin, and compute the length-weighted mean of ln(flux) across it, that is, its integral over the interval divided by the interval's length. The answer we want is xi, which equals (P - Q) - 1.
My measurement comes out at -0.99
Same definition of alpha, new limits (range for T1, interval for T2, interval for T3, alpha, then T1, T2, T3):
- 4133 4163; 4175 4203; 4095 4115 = 0.025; 1.43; 1.38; 1.43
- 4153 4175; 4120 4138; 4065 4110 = -0.125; 1.34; 1.46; 1.47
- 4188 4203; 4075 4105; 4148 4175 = -0.025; 1.38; 1.47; 1.34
